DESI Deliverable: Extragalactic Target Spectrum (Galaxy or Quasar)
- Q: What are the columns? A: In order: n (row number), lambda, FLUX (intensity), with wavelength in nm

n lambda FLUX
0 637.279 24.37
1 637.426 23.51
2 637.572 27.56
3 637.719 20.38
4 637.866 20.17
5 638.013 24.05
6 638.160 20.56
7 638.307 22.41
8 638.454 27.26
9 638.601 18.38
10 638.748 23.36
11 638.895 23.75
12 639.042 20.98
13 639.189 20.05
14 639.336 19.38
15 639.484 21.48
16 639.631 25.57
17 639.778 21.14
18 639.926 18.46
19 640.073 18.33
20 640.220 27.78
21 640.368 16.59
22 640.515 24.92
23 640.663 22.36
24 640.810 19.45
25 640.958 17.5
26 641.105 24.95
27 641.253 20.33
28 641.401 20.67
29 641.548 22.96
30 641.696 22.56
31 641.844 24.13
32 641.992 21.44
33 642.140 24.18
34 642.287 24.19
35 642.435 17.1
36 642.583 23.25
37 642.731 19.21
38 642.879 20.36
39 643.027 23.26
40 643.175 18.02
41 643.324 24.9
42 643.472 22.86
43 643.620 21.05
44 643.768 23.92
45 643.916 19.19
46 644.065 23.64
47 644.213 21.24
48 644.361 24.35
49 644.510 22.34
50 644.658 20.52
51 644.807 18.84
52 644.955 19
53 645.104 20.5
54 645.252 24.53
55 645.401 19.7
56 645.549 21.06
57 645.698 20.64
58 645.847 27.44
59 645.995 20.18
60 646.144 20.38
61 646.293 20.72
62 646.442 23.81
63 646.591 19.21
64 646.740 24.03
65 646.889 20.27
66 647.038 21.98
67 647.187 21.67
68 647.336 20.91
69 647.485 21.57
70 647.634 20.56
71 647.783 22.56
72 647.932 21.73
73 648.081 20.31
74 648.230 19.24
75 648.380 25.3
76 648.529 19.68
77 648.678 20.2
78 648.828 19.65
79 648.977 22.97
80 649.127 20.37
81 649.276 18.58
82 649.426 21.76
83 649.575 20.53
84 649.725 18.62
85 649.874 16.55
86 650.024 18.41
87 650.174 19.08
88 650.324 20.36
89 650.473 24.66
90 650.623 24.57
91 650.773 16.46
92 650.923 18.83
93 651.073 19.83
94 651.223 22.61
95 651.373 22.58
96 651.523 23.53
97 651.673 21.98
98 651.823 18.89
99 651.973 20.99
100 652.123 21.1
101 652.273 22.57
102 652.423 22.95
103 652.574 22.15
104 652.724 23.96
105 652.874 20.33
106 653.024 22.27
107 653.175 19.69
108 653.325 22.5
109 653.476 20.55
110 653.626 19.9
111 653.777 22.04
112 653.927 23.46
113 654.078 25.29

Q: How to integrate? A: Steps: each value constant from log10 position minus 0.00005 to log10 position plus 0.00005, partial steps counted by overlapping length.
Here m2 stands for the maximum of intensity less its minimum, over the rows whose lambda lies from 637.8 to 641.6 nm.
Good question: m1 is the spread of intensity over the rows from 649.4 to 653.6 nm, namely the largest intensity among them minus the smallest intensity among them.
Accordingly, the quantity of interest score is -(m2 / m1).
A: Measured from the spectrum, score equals -1.4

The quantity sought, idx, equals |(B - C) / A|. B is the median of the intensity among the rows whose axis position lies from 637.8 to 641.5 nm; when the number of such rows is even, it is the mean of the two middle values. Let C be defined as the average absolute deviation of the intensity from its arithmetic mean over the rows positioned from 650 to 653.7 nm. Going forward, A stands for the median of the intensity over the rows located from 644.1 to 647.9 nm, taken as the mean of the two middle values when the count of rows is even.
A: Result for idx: 0.921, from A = 20.9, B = 21.0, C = 1.7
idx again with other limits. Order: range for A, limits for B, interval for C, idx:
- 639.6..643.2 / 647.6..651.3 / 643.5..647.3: 0.867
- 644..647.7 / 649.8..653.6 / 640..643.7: 0.893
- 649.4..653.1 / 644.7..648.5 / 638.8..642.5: 0.870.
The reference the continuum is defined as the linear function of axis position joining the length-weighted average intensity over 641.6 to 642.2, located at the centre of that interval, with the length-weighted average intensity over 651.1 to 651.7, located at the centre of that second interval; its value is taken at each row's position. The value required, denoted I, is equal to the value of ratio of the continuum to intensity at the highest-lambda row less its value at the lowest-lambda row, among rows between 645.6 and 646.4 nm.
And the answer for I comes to -0.01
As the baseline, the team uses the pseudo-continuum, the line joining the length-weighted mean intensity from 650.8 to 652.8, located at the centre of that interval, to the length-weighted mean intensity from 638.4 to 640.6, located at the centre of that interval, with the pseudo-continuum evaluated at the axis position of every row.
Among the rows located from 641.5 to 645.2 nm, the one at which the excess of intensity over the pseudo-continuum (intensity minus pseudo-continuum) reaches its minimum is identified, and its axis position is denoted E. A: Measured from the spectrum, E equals 642.435 nm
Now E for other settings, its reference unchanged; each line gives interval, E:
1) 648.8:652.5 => 650.773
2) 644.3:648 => 644.807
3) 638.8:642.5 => 640.368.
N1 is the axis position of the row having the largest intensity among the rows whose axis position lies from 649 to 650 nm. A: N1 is 649.426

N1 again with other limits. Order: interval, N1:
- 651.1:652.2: 651.523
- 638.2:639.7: 638.454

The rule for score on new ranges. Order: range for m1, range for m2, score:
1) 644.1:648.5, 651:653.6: -0.6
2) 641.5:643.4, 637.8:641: -1.4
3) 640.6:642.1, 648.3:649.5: -0.9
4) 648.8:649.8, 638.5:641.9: -2.5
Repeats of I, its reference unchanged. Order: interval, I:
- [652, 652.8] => -0.13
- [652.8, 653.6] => -0.01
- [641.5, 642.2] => -0.05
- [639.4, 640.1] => 0.18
